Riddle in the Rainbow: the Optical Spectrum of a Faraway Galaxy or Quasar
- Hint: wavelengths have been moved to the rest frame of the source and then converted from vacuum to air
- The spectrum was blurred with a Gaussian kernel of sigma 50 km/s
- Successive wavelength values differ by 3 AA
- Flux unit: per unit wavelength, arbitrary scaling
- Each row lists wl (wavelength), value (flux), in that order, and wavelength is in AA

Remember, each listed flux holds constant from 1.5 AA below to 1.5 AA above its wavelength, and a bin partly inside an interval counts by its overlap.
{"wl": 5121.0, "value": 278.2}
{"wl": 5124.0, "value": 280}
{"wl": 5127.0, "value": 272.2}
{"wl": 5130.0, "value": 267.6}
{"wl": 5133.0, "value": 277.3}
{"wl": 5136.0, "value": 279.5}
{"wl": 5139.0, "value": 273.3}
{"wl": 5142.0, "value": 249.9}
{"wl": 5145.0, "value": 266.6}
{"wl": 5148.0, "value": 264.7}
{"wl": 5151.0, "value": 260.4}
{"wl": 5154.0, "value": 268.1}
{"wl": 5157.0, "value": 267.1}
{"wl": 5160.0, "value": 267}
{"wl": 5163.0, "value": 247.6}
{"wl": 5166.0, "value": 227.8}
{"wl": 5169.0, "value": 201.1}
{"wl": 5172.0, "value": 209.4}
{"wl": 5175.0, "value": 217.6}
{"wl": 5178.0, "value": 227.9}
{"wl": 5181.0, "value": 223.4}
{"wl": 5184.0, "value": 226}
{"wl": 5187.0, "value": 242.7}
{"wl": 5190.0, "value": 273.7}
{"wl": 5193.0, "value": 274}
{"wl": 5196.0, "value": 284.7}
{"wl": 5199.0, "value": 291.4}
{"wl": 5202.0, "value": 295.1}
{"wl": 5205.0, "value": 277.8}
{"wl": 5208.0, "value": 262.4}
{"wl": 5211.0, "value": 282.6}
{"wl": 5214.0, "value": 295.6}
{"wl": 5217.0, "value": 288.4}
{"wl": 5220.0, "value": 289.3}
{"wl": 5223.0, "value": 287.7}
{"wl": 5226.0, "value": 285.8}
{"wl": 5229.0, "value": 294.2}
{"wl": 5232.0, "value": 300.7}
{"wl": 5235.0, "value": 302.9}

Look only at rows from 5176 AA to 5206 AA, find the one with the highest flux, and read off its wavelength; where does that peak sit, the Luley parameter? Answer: 5202.0 AA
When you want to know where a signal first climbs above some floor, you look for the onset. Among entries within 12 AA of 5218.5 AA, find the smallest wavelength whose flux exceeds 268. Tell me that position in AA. 5211.0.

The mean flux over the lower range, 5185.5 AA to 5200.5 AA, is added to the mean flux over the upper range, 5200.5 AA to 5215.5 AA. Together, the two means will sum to 556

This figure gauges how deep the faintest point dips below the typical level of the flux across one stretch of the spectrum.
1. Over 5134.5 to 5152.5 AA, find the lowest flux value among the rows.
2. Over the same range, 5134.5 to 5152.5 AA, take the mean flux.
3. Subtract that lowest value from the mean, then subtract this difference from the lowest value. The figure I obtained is 234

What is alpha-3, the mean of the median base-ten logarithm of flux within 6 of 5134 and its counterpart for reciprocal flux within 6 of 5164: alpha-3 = 1.222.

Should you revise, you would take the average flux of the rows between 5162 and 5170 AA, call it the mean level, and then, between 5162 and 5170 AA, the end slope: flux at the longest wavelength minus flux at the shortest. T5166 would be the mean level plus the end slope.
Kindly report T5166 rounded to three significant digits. 179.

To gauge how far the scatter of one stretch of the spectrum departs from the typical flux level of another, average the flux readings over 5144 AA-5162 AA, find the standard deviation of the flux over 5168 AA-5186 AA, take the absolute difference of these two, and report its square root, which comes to 16.0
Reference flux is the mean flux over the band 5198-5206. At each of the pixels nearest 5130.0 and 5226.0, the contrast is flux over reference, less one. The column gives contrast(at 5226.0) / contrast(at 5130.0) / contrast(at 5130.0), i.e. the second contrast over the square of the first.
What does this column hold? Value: -2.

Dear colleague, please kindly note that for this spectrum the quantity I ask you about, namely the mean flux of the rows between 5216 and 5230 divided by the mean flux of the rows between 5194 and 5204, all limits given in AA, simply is 1.00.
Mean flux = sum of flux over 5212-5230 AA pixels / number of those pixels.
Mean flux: 290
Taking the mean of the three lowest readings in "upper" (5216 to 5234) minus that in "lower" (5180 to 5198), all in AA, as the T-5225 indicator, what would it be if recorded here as 57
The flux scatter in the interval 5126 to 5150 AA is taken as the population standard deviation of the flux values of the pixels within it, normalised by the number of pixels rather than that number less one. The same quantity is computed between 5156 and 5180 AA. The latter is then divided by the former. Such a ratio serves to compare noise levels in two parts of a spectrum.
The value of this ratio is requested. 2.7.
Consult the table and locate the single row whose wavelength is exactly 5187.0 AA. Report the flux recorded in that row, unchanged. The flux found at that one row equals 242.7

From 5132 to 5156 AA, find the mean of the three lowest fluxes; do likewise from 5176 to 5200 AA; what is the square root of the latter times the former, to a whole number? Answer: 242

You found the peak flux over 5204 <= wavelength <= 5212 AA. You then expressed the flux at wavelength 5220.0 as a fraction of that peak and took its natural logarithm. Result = 0.02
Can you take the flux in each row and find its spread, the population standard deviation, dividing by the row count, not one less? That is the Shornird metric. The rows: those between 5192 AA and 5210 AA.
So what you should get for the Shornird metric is 11.0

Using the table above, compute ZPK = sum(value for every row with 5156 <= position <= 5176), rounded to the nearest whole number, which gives 1638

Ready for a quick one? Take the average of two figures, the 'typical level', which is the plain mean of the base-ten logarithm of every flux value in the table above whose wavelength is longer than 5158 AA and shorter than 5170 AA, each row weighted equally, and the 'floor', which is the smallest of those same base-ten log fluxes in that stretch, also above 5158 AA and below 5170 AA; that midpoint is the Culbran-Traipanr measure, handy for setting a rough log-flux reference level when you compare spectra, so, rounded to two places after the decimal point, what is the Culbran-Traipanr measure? 2.34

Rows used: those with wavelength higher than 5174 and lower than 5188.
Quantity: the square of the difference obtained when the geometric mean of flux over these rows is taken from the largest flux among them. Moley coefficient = 235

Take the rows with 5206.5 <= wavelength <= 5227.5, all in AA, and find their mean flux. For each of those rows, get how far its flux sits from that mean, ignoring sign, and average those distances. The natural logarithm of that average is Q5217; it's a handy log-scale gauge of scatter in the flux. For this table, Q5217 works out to 1.9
